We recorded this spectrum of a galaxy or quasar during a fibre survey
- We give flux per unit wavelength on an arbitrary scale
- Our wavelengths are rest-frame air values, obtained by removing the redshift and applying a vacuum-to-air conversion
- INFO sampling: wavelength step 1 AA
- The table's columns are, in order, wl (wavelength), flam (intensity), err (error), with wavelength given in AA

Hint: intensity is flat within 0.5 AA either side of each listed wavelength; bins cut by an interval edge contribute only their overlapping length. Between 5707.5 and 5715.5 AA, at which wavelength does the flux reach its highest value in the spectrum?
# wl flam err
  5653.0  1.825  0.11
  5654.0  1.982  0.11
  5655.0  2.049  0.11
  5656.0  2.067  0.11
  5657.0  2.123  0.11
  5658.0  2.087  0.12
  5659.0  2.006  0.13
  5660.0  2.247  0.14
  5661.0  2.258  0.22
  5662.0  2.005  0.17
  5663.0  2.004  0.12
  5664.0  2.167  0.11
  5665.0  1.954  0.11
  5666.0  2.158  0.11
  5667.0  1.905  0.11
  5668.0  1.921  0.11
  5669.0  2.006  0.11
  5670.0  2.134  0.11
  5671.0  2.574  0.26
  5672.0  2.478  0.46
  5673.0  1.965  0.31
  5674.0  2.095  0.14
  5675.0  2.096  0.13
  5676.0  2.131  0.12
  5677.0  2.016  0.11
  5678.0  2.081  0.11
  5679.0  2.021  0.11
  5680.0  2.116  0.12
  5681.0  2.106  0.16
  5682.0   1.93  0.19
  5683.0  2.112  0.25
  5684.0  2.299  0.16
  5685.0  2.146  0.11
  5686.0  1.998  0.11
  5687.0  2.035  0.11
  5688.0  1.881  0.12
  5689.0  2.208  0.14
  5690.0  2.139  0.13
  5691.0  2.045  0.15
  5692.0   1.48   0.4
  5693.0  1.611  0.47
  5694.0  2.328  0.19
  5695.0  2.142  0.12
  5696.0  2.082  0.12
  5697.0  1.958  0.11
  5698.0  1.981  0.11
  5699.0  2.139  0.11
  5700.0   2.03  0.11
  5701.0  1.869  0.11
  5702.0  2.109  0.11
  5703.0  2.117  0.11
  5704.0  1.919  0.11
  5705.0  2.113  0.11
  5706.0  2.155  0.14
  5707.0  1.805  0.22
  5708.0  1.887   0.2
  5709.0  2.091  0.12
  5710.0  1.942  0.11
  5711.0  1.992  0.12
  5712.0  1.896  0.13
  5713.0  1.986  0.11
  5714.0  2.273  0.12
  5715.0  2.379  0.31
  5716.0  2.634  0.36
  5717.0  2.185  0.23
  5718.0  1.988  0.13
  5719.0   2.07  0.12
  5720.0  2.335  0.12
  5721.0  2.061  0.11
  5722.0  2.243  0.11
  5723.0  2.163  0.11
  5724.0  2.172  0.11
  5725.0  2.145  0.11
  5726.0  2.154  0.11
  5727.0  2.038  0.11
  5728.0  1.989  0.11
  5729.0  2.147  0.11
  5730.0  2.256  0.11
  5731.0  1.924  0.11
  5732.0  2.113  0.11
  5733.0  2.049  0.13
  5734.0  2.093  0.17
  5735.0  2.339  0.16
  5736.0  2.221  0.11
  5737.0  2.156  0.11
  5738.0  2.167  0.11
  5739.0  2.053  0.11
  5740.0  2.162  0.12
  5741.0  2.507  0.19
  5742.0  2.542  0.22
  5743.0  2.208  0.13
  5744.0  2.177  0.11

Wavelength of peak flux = 5715.0 AA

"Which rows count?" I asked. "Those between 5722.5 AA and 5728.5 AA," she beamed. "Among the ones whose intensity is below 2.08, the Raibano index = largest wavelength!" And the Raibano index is 5728.0 AA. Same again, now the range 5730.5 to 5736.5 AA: 5733.0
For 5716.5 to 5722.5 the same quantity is 5721.0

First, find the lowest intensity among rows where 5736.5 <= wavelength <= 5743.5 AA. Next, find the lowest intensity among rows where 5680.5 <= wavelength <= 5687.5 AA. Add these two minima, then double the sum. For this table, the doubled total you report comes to 7.97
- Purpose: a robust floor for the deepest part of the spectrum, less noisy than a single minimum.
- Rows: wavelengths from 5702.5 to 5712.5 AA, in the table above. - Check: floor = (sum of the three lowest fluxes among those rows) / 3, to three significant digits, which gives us 1.86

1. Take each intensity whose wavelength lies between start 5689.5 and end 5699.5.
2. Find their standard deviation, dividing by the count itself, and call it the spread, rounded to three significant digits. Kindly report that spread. 0.245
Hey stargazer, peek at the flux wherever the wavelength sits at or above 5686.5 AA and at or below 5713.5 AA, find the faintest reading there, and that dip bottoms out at 1.48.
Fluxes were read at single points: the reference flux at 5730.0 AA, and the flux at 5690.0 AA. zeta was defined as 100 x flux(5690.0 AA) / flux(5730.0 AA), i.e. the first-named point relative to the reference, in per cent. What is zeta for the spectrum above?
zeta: 95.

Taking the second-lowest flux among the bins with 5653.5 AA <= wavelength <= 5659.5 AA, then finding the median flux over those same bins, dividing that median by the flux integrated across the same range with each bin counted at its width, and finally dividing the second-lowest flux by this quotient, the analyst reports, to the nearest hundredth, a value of 12.00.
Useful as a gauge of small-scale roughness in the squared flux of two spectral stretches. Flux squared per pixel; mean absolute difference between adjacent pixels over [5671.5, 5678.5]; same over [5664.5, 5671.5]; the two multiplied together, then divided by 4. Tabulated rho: 0.13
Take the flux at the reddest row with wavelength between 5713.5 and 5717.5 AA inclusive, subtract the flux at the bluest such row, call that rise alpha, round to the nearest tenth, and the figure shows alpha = -0.1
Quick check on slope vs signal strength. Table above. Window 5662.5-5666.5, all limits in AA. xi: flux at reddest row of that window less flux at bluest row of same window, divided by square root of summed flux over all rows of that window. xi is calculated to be 0.054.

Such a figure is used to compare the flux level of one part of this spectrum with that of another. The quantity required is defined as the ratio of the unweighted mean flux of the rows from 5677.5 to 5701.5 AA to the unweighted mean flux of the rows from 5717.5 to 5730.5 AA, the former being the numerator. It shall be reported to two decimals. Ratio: 0.95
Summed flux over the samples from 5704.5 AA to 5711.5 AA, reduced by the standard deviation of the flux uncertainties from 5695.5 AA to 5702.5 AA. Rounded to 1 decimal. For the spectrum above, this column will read 14.0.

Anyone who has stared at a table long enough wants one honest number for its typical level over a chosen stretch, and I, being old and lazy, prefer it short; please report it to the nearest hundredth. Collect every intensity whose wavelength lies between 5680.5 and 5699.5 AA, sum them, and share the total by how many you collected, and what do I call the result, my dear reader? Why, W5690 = 2.03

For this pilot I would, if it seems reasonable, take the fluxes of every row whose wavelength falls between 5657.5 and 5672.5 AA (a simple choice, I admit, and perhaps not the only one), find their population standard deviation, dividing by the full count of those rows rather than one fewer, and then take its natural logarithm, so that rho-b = -1.7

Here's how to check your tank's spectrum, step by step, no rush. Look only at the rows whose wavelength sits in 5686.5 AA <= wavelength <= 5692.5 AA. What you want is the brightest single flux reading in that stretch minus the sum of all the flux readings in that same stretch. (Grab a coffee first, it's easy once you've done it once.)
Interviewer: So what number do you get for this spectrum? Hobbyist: -9.6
